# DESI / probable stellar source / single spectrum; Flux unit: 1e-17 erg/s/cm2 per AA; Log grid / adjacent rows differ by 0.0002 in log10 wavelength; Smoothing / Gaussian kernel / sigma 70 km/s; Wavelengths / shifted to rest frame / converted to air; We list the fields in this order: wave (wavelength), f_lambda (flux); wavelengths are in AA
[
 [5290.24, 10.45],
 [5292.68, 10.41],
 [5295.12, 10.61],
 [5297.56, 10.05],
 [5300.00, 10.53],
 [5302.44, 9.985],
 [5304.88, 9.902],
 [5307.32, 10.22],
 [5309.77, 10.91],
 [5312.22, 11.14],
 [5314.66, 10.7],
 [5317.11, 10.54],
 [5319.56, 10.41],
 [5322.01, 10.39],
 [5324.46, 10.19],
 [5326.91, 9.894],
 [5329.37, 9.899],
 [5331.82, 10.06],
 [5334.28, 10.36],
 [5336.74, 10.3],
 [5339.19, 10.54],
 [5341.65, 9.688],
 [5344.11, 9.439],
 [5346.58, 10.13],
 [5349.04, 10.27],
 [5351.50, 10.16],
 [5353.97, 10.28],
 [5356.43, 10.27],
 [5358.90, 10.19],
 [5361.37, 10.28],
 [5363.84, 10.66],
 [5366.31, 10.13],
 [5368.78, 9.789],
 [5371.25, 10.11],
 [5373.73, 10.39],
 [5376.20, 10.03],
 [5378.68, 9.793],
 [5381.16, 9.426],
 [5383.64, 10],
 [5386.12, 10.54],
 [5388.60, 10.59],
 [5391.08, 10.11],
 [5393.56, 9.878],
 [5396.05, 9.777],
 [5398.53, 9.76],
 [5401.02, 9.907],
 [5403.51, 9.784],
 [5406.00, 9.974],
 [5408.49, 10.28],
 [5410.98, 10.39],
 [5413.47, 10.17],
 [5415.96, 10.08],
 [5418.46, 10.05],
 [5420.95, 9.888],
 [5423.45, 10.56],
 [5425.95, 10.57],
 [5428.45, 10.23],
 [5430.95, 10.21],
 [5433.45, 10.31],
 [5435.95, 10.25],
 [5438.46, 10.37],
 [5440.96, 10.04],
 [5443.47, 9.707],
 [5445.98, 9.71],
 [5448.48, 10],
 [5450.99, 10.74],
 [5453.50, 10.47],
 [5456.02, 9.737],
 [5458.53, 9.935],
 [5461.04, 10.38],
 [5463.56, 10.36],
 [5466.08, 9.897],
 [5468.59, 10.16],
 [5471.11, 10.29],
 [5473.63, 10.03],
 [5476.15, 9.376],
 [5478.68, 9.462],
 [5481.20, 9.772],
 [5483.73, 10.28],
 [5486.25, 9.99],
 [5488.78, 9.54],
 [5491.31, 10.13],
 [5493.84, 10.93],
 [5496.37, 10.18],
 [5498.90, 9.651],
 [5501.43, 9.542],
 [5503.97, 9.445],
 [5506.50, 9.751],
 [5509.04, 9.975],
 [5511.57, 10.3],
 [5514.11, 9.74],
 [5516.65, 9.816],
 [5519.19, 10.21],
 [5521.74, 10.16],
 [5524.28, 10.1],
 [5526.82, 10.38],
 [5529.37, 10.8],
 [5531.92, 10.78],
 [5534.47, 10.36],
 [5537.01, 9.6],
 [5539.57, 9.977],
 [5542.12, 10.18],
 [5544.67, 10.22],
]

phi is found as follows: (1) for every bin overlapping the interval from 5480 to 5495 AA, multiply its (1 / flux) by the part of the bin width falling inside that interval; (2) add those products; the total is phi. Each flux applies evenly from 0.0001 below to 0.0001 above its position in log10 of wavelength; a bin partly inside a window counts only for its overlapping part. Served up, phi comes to 1.49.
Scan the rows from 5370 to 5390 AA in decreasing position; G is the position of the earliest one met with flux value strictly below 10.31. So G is 5383.64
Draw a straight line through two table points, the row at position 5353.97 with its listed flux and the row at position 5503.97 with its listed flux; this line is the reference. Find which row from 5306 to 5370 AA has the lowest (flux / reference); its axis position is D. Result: 5344.11 AA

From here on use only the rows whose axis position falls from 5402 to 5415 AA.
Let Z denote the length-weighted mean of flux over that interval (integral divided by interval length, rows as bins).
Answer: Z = 10.12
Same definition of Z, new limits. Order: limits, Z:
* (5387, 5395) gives 10.20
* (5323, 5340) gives 10.17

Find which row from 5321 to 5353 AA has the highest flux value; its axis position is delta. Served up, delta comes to 5339.19 AA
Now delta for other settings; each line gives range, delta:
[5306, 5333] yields 5312.22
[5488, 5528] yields 5493.84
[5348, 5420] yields 5363.84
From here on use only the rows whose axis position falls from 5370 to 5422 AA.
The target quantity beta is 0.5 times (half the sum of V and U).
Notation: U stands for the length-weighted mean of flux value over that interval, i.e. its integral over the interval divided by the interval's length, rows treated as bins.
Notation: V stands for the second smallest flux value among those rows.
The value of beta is 4.95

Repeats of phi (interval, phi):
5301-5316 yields 1.43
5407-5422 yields 1.48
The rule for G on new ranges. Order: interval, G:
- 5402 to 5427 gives 5420.95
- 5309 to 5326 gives 5324.46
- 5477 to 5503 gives 5501.43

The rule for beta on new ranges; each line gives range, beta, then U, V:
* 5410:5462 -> 4.97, 10.2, 9.71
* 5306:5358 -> 4.99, 10.3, 9.688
